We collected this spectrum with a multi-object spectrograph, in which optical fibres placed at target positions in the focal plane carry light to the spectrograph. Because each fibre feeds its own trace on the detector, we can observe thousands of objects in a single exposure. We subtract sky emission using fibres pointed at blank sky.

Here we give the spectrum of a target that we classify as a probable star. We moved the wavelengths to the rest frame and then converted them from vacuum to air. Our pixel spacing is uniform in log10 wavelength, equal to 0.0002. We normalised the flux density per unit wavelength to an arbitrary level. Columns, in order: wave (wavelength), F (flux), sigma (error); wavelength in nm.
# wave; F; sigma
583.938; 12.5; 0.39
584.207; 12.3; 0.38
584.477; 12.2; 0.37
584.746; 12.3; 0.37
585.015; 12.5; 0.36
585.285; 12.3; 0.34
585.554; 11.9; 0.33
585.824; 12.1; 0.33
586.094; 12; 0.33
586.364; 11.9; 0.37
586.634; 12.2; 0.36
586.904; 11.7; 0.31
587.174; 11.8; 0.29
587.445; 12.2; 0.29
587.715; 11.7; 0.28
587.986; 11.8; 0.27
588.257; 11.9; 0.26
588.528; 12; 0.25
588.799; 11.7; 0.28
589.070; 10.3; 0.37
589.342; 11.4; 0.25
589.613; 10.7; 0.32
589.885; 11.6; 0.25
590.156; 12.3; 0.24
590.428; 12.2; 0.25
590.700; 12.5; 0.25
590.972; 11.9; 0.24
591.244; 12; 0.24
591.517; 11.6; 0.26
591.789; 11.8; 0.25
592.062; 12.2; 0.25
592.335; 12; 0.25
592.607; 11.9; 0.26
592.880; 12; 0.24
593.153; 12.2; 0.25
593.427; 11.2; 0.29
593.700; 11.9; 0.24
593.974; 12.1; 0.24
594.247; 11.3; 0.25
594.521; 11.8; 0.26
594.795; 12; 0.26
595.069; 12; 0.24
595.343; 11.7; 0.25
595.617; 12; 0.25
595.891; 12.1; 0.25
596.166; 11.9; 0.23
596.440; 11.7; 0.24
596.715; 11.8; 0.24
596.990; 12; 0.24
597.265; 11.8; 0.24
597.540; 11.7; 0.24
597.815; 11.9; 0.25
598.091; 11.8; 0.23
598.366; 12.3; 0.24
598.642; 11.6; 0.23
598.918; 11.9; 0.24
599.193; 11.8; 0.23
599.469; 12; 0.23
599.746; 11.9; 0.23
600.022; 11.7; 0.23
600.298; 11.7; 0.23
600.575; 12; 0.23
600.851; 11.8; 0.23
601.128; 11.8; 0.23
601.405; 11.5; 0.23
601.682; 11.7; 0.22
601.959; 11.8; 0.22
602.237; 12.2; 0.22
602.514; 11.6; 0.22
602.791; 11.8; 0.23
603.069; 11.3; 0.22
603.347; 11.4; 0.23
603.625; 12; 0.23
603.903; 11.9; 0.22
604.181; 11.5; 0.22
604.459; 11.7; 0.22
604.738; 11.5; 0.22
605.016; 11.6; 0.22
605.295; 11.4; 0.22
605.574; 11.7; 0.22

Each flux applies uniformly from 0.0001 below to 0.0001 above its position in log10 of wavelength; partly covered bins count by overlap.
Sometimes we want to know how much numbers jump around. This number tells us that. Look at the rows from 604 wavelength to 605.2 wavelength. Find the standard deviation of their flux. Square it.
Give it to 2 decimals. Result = 0.01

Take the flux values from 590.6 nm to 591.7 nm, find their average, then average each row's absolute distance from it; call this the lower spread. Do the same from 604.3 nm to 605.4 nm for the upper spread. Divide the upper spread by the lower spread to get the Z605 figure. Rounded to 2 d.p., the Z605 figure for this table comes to 0.40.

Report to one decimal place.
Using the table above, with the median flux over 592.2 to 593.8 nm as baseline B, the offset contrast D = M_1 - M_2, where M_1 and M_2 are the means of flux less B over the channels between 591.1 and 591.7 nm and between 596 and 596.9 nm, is 0.0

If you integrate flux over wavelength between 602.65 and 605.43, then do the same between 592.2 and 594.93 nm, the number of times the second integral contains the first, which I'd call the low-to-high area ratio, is 1.00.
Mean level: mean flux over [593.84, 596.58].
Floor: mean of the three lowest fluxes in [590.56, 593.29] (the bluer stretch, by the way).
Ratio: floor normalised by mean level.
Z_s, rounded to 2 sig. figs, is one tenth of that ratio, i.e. 0.099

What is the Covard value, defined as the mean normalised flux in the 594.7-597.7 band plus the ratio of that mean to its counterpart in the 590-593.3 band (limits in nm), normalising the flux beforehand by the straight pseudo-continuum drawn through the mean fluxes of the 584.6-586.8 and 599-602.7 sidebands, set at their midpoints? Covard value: 1.99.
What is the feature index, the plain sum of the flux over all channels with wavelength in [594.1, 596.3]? 95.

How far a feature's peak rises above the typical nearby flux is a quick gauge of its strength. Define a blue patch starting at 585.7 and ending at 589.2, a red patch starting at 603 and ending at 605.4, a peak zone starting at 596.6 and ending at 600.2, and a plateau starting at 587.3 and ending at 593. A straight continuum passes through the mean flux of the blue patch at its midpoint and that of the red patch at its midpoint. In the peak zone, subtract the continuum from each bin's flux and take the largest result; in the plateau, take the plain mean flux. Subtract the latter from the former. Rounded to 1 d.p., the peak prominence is -11.2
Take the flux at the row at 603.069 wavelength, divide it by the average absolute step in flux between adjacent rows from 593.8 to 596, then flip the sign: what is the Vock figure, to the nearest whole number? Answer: -36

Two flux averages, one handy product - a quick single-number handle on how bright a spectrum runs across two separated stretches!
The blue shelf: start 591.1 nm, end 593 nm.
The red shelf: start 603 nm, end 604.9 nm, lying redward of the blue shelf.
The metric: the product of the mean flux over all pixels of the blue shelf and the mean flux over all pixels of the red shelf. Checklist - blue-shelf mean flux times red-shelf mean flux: 139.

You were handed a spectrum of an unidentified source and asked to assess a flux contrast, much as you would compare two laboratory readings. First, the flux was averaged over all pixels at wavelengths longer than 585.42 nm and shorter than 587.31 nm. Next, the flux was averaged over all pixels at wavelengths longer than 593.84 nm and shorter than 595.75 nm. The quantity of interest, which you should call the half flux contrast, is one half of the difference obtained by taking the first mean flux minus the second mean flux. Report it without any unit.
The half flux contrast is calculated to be 0.05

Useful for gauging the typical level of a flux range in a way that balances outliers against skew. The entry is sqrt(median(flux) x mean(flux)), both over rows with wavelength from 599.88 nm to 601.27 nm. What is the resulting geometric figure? 11.8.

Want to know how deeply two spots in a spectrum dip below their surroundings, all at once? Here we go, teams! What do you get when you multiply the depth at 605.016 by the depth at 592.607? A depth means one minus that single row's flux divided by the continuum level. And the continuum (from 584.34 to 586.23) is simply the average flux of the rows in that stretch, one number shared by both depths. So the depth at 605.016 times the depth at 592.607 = 0.0011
